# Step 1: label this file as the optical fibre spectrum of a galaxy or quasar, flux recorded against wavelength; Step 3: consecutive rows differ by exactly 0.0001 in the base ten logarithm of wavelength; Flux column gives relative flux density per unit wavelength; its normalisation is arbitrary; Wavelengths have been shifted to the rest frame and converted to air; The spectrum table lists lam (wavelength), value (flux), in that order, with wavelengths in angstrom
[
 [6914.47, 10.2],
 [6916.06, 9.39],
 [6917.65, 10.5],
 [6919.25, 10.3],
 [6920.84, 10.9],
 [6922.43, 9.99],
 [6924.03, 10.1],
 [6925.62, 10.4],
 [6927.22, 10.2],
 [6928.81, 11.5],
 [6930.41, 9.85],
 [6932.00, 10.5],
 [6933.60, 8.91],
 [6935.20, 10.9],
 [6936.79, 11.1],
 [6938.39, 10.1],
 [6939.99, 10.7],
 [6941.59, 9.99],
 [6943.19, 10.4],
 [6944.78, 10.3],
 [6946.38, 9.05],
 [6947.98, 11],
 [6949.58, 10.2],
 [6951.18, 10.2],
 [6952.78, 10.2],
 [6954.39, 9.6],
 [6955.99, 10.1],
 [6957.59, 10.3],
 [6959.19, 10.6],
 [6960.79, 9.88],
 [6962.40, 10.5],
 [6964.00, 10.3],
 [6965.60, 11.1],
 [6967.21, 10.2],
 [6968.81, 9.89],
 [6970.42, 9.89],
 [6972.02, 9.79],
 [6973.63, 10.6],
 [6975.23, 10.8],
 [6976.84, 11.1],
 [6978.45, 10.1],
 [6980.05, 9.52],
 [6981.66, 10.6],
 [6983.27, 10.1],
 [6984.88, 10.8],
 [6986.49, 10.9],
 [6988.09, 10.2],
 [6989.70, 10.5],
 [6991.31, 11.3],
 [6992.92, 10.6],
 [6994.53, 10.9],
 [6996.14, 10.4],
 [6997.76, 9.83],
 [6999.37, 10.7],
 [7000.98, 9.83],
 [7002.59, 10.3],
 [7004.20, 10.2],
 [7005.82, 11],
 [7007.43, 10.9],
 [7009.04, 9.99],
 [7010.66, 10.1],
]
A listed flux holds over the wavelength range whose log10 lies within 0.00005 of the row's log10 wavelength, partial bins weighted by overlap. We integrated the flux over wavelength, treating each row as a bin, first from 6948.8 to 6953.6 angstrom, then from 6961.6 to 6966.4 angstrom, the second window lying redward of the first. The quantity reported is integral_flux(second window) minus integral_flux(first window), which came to 2.2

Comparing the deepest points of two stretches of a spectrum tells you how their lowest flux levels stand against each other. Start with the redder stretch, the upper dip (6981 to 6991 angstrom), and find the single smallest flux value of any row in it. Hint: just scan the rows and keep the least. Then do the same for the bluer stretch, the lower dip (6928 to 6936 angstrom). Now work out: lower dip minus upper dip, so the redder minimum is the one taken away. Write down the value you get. -1.2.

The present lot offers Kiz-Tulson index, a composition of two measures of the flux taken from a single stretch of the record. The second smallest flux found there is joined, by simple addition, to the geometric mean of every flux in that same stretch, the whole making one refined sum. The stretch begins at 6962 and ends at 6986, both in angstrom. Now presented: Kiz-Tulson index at 20.1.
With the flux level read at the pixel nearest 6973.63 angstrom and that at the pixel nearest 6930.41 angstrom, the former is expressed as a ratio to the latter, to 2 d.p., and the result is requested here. 1.08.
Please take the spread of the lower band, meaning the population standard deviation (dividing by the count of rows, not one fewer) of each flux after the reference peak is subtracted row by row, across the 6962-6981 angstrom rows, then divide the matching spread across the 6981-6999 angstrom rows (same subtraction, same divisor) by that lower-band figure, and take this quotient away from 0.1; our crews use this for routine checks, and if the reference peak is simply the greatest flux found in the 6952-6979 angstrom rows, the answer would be -0.71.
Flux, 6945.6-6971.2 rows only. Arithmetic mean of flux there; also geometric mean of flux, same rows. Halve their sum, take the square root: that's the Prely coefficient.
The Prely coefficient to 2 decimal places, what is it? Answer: 3.19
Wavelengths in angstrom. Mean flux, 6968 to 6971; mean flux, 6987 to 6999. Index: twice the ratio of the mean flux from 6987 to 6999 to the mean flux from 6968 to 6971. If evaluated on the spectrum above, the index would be 2.13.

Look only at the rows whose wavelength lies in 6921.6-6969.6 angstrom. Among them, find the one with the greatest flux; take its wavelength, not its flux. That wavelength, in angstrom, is 6928.81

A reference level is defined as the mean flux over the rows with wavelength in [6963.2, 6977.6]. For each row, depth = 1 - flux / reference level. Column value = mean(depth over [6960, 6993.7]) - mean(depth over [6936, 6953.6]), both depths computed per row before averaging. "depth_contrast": -0.011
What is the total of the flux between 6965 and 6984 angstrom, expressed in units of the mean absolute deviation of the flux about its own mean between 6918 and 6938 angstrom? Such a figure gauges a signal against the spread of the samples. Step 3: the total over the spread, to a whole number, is 249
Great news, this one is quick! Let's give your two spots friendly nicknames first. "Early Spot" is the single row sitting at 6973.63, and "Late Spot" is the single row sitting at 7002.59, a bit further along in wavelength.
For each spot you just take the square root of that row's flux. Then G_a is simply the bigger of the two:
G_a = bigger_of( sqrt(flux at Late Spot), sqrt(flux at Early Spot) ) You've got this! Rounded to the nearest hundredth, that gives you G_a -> 3.26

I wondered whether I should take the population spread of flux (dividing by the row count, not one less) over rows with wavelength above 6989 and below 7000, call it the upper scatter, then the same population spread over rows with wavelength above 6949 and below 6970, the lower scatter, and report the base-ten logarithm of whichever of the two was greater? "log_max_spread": -0.38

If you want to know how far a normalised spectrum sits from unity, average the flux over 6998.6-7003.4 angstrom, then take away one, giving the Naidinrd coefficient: 9.3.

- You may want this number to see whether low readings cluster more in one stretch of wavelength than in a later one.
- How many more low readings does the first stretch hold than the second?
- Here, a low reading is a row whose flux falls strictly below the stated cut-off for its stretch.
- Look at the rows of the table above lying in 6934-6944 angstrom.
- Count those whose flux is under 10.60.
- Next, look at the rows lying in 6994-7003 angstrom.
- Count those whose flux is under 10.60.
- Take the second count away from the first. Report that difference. -1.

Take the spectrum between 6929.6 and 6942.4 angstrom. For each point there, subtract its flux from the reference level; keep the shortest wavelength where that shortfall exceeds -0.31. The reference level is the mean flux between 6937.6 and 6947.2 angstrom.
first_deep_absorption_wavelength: 6930.41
